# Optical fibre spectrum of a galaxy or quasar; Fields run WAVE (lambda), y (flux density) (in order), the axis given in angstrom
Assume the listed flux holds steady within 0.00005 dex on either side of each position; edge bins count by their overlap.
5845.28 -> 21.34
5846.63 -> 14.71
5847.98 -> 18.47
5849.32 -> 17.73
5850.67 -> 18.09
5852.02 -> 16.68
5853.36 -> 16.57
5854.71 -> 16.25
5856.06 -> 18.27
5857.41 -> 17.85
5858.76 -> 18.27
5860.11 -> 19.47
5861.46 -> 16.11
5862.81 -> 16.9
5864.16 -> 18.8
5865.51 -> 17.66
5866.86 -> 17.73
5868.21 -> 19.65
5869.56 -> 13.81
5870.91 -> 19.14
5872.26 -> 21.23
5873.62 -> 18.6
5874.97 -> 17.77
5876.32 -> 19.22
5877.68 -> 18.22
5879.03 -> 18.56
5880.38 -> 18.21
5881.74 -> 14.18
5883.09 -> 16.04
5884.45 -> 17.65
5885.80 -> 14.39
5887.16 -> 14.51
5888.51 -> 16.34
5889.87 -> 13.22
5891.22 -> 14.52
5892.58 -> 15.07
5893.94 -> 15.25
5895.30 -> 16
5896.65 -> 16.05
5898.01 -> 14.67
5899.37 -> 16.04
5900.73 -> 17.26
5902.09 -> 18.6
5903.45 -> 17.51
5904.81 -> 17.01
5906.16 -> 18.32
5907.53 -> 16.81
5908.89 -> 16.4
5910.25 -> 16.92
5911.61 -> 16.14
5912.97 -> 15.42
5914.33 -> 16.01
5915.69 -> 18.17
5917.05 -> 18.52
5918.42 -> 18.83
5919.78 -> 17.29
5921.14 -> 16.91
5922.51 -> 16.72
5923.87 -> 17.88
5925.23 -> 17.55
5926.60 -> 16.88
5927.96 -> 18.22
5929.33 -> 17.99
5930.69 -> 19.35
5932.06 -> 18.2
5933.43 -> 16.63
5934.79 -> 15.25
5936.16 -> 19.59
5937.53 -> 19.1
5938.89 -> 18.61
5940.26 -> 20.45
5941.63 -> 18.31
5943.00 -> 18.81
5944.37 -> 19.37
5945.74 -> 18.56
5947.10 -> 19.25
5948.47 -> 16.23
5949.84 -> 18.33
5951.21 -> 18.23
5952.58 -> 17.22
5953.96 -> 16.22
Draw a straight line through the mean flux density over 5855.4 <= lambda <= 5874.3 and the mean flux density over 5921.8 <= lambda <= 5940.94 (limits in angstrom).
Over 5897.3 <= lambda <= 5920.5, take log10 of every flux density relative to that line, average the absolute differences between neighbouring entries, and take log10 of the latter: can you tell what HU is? -1.60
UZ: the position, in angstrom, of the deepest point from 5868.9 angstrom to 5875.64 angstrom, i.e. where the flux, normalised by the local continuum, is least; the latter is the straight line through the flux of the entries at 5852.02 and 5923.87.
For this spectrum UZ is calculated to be 5869.56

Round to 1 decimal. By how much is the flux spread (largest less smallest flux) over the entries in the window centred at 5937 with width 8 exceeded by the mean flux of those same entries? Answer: 13.1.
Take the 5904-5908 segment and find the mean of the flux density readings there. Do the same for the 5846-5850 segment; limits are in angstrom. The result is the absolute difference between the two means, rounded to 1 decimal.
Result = 0.4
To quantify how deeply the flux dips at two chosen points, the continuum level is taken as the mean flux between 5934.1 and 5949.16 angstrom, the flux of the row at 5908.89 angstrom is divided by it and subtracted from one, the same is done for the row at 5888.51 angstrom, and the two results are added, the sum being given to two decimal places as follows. 0.23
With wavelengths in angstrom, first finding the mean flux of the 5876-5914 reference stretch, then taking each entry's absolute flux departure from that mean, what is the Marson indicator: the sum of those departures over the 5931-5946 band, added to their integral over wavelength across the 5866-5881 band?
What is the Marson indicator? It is 62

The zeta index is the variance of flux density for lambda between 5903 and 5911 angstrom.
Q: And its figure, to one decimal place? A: 0.4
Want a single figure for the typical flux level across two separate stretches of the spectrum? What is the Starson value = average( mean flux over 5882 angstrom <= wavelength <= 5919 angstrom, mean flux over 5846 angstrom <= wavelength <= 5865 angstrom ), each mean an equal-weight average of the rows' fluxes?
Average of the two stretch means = 16.9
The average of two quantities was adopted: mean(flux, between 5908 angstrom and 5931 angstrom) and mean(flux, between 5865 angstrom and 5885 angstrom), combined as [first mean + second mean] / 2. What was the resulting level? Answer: 17.6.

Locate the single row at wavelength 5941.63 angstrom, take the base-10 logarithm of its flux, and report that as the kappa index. 1.26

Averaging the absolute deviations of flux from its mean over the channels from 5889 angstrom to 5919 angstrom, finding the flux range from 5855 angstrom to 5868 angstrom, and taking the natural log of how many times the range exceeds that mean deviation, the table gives 1.0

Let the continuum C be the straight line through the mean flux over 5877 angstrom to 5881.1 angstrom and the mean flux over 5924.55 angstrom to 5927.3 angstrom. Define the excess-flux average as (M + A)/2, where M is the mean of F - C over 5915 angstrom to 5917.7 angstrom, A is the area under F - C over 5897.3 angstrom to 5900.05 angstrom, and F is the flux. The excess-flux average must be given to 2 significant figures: -3.0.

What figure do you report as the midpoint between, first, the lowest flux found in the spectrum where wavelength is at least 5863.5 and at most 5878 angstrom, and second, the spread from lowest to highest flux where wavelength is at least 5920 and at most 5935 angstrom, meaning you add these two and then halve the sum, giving 9.0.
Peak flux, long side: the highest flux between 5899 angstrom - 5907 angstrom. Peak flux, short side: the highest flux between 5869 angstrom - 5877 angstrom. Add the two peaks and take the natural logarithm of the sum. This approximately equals 3.68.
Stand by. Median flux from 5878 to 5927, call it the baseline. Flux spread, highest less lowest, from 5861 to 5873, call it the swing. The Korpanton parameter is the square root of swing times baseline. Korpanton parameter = 11.2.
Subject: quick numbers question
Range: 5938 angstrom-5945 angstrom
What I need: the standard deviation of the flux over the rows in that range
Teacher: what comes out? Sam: 0.8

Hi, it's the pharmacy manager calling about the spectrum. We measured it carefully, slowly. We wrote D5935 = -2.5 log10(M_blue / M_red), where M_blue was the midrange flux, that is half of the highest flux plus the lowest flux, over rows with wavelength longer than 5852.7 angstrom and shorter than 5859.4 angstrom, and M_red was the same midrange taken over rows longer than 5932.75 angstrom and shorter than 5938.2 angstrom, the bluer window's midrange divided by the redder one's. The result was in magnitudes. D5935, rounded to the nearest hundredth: 0.01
